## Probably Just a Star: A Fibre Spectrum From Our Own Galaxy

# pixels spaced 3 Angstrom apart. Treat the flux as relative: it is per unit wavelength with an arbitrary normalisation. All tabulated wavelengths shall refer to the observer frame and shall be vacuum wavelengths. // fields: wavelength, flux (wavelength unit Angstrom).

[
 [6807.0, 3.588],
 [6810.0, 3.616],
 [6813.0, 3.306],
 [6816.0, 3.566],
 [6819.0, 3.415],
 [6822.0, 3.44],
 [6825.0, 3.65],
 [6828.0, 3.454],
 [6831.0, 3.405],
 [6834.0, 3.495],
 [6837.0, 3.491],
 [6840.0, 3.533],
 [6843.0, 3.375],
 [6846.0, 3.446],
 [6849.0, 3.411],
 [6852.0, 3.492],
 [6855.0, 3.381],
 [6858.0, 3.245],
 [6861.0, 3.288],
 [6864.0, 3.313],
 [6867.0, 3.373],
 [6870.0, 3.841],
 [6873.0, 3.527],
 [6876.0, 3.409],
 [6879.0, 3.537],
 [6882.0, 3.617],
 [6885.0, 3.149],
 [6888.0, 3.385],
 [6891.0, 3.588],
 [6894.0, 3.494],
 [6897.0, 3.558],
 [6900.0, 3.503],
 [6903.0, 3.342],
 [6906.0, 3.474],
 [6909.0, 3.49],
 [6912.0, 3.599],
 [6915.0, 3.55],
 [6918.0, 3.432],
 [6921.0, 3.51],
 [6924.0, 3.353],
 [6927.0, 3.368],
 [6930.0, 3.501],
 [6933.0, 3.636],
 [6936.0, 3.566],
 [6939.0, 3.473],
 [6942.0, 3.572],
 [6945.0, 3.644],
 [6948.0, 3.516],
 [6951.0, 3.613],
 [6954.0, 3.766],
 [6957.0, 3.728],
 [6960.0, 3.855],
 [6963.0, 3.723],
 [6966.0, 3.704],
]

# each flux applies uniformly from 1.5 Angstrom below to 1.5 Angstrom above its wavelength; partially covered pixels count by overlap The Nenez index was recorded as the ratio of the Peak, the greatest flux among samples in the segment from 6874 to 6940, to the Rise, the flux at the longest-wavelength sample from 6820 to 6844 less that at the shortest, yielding -56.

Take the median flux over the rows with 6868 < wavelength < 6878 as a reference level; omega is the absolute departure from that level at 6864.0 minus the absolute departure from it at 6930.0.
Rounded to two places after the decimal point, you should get 0.19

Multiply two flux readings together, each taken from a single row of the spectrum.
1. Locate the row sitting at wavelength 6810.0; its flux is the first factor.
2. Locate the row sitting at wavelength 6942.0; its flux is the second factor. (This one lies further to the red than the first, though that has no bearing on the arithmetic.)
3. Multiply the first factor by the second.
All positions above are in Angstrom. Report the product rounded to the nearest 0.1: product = 12.9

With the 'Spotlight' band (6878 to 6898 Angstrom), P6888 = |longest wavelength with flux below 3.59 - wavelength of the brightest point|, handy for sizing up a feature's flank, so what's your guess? 15 Angstrom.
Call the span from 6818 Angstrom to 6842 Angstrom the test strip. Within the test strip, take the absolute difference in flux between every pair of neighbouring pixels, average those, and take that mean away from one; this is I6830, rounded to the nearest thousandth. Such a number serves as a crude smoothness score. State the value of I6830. 0.912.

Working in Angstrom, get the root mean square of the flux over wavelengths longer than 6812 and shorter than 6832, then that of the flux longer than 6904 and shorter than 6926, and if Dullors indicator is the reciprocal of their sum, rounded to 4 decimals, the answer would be 0.1439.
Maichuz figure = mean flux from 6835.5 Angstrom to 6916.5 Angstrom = 3.46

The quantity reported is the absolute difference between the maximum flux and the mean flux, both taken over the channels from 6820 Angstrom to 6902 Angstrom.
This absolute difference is 0.38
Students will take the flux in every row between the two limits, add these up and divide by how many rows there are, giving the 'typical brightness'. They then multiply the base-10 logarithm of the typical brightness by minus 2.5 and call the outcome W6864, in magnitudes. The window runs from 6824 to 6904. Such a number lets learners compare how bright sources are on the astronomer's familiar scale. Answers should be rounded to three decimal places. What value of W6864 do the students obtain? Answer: -1.346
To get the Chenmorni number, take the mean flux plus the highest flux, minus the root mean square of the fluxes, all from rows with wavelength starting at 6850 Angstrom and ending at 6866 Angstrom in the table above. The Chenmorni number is 3.49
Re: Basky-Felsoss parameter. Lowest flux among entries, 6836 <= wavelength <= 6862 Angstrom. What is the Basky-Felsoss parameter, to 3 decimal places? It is 3.245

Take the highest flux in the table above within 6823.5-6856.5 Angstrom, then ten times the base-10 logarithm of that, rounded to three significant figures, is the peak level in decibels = 5.62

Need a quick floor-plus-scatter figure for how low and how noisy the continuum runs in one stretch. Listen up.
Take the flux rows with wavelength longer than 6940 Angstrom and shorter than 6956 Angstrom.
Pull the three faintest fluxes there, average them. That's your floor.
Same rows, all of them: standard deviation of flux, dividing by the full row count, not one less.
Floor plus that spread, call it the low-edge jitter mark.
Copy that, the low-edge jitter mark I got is 3.65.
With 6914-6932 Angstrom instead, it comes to 3.46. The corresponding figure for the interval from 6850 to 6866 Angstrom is 3.37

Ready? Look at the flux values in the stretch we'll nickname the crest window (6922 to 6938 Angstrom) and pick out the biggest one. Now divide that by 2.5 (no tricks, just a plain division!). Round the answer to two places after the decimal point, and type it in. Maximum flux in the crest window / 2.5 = 1.45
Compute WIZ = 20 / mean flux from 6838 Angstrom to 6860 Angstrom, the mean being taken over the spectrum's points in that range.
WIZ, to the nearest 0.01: 5.86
